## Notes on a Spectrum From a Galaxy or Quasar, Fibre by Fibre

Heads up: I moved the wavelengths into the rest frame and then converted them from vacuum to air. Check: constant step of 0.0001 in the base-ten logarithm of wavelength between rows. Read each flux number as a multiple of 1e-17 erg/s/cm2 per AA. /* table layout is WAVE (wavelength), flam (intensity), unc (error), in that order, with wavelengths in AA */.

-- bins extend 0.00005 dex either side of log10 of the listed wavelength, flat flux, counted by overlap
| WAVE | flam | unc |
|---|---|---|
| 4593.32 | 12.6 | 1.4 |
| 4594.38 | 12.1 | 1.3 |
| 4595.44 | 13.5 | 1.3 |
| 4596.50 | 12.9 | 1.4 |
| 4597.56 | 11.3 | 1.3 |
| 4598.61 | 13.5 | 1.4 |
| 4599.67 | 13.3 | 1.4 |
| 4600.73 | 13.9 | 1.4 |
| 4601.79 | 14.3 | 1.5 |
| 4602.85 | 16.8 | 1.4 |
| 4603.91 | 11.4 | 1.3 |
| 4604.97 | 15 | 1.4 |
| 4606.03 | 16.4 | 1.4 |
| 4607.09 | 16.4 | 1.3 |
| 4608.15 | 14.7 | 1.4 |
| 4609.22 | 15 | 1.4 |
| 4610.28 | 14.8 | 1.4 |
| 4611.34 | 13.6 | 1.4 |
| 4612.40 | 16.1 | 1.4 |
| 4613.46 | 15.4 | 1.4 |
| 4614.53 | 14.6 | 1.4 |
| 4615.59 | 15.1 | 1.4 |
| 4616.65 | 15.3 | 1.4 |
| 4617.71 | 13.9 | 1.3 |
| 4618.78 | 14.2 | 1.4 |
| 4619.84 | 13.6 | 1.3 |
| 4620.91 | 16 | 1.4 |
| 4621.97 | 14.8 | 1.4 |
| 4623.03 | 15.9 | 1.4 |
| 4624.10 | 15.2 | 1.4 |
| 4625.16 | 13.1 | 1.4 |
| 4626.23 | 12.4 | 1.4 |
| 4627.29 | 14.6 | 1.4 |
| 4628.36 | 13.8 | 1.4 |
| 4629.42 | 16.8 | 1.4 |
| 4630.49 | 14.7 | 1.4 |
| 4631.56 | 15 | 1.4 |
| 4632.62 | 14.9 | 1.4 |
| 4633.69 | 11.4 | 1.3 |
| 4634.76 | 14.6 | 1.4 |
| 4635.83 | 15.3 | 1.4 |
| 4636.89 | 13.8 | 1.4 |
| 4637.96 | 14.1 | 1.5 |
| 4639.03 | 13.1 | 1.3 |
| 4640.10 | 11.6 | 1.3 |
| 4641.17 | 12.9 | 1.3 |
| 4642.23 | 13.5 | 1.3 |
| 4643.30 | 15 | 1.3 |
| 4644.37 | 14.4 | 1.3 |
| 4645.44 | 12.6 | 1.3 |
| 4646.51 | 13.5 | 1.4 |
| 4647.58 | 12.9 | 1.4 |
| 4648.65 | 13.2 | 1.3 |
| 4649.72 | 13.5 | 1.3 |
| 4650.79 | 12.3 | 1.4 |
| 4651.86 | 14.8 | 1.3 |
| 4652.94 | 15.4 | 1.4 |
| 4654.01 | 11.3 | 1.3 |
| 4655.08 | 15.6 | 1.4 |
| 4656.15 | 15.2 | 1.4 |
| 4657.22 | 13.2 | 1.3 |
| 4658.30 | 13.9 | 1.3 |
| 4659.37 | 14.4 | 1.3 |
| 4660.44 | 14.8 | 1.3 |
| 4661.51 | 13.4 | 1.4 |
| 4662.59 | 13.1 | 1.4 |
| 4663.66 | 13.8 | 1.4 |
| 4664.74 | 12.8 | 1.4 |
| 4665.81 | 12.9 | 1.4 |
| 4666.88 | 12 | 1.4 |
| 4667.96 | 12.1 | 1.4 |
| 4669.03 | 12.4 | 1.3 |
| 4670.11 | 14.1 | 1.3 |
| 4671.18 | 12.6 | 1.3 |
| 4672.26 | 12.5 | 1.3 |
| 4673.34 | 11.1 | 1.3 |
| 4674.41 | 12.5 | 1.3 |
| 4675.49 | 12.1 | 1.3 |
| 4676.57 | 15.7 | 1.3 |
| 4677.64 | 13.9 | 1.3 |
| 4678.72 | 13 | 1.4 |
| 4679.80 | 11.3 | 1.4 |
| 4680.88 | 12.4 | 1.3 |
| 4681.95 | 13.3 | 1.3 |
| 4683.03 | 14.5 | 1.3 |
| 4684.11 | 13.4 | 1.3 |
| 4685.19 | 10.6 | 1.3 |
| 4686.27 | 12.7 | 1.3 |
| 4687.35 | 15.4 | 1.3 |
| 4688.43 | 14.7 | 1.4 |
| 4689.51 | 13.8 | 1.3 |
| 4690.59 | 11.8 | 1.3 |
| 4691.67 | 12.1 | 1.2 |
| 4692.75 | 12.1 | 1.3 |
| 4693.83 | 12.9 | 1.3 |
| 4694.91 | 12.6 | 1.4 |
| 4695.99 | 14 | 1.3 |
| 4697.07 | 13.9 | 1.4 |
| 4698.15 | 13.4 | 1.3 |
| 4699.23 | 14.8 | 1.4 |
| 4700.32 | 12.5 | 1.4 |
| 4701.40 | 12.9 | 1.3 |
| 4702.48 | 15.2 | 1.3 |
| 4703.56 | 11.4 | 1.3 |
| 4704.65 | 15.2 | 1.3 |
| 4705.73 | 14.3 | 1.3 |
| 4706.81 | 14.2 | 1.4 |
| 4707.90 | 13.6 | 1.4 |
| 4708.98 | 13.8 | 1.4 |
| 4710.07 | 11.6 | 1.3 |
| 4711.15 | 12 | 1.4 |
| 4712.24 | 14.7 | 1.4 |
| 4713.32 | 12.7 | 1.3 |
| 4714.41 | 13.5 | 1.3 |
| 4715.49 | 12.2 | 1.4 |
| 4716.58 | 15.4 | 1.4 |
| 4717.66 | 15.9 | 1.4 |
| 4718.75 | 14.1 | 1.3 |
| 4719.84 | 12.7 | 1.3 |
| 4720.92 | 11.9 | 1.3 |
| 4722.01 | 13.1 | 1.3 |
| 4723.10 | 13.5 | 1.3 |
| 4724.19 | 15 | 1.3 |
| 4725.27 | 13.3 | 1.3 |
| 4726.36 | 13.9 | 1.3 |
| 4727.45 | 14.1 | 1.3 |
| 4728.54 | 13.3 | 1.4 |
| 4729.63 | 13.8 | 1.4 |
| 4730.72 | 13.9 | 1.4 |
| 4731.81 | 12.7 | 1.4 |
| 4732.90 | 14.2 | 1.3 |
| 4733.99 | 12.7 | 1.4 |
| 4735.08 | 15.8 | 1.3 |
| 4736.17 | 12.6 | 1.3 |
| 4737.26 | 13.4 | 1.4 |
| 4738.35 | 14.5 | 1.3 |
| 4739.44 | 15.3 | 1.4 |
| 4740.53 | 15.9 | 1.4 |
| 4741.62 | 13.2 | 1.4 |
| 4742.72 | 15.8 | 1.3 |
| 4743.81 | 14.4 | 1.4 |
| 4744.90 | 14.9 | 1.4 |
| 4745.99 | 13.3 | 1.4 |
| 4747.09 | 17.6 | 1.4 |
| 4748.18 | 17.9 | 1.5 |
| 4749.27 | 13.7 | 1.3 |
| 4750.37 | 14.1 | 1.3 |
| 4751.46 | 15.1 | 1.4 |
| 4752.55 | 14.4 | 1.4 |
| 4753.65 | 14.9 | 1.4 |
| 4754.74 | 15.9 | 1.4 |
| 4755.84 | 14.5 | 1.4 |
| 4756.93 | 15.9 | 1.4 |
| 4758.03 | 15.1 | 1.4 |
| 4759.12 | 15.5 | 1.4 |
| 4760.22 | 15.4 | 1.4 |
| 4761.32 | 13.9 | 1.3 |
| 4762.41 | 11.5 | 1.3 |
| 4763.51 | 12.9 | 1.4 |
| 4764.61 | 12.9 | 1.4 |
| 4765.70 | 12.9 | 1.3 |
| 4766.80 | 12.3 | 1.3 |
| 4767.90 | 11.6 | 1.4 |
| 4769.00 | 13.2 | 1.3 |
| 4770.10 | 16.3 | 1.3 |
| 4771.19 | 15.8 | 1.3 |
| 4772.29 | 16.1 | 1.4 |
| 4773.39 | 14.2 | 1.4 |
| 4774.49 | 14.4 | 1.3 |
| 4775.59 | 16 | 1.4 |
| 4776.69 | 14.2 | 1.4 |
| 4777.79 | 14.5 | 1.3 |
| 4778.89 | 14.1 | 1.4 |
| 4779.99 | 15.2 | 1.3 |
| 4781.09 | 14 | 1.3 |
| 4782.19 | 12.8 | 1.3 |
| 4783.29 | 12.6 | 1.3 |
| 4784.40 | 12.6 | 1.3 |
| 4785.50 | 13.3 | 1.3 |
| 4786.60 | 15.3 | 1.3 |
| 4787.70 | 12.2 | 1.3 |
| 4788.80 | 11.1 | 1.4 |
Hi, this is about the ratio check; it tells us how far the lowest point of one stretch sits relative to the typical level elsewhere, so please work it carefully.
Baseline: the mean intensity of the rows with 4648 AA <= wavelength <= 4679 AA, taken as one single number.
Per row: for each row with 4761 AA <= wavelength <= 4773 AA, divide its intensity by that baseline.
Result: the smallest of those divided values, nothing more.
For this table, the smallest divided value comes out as 0.86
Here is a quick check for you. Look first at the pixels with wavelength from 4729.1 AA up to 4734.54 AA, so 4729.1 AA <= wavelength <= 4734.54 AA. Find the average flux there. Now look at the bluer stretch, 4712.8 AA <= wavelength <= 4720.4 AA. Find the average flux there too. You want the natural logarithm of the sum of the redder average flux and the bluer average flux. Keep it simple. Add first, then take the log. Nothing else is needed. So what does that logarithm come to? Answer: 3.30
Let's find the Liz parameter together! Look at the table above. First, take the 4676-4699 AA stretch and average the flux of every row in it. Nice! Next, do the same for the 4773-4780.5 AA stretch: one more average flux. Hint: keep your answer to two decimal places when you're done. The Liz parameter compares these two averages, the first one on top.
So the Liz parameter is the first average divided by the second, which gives 0.90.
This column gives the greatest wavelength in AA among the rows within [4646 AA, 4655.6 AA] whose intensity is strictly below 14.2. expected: 4654.01 AA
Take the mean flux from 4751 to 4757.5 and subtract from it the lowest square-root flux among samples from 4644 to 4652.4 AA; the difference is 11.6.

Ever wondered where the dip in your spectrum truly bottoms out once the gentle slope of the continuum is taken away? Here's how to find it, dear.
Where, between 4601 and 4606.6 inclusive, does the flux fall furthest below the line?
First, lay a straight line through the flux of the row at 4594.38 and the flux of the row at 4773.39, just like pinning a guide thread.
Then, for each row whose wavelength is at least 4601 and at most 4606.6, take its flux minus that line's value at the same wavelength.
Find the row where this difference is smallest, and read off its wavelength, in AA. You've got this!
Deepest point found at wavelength 4603.91 AA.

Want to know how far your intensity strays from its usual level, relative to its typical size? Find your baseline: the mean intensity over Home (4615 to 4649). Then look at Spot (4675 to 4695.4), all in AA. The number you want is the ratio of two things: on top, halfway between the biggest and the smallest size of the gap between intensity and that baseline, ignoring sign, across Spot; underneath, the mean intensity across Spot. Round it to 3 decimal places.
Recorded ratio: 0.142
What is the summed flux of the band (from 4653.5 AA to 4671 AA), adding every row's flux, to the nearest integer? 215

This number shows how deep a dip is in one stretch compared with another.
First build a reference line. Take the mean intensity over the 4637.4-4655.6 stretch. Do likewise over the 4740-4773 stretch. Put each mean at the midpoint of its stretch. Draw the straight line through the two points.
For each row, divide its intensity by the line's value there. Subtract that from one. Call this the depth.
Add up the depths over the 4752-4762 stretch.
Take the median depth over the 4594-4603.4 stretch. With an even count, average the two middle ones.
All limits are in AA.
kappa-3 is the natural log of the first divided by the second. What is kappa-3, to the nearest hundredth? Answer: 2.17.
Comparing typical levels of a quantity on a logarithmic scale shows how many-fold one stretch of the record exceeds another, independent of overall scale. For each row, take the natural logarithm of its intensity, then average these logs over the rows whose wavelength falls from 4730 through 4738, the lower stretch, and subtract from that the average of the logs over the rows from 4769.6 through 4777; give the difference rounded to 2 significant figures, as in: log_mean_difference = -0.12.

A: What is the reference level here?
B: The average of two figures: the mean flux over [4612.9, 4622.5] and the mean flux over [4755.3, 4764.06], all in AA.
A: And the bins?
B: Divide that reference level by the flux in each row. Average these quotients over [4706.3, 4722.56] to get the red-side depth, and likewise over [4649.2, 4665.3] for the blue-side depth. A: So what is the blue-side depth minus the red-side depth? -0.03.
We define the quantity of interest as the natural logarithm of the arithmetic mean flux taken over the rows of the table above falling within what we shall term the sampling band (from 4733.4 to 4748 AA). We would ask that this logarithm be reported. 2.68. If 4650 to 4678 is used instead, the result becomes 2.59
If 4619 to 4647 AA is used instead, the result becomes 2.65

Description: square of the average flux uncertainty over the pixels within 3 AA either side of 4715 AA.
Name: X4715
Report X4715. 1.87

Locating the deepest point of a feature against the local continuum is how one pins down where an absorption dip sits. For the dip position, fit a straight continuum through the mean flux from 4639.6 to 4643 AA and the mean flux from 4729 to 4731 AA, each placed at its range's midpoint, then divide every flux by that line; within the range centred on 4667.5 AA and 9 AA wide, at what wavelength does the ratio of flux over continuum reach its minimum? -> 4666.88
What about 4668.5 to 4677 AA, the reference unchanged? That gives 4673.34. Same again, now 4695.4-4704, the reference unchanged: 4703.56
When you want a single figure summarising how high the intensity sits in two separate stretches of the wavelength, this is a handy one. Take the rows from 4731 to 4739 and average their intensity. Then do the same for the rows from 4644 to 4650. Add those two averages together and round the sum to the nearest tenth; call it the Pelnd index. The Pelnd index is 27.0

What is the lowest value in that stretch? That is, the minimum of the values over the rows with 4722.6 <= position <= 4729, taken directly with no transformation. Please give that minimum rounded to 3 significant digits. 13.3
